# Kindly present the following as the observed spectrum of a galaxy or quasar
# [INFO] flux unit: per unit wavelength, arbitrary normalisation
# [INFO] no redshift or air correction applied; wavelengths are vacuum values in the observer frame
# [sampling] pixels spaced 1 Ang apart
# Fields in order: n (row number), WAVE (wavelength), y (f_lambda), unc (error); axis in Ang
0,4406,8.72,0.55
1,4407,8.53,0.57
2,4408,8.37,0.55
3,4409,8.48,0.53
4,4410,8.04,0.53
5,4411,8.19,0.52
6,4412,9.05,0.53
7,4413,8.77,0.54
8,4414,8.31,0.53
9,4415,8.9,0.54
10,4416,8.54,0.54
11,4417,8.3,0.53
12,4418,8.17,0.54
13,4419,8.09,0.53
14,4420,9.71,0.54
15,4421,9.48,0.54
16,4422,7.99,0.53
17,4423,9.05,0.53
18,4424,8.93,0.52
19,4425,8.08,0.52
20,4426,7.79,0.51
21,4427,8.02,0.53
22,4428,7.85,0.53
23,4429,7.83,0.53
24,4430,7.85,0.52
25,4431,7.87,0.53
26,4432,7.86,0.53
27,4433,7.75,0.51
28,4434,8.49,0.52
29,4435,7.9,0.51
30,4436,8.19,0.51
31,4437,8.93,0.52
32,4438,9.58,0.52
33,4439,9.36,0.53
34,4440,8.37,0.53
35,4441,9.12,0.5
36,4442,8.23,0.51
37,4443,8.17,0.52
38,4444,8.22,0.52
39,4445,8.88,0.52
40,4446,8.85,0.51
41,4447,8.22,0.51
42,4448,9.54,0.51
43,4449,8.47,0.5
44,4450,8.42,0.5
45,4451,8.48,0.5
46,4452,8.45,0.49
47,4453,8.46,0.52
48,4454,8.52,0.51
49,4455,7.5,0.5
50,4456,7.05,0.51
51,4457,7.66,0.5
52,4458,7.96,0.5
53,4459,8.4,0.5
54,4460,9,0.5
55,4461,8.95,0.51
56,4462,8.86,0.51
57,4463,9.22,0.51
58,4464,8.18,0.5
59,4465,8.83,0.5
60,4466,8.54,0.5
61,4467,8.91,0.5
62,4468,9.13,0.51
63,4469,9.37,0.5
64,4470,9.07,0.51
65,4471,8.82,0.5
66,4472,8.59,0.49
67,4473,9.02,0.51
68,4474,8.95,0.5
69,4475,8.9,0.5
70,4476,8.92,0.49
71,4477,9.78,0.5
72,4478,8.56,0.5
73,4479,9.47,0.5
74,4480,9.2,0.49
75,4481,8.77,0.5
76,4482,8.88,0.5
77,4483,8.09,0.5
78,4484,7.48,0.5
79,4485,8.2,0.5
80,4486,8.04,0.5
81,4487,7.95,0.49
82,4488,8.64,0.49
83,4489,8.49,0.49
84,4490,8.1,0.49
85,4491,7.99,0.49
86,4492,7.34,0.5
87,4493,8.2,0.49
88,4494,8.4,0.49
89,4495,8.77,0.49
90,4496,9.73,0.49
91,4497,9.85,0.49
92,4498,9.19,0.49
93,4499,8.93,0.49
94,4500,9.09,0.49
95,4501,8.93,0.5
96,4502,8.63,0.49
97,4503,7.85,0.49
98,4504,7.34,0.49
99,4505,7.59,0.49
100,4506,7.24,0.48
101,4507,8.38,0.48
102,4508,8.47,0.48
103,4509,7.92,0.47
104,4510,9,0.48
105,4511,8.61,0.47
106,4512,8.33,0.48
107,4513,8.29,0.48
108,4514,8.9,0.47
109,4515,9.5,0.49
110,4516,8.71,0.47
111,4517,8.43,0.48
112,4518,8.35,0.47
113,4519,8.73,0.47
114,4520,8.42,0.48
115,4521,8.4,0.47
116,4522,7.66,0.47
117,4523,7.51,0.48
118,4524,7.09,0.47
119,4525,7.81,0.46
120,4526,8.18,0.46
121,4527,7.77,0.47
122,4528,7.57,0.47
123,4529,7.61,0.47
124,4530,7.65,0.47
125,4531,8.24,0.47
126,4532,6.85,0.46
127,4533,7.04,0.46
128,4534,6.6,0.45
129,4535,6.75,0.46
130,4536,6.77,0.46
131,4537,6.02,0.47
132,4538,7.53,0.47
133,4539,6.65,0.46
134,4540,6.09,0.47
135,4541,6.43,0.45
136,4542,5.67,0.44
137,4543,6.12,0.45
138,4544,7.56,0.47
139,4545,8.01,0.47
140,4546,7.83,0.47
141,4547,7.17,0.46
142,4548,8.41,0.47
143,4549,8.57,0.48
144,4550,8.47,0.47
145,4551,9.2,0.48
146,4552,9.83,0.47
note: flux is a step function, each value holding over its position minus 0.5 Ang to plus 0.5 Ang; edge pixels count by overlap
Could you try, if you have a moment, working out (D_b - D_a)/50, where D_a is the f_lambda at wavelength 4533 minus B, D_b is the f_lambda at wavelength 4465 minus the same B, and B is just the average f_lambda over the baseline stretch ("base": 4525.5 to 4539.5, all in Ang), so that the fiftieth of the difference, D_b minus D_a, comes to 0.036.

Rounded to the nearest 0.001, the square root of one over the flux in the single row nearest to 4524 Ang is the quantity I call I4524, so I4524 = 0.376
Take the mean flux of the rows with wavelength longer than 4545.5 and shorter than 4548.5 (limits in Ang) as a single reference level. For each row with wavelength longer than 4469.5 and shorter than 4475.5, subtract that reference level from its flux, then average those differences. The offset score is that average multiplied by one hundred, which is 109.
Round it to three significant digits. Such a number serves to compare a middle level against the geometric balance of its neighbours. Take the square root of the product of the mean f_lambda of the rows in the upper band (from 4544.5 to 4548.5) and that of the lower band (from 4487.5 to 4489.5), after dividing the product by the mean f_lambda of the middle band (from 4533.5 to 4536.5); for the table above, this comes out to 3.17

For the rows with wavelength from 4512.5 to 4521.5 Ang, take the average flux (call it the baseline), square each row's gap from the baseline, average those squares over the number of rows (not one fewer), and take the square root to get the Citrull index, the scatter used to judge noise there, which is 0.36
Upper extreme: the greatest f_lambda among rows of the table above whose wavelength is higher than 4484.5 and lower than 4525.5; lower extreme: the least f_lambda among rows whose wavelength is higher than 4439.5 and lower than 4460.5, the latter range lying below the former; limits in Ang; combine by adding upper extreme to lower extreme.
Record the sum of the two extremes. 16.9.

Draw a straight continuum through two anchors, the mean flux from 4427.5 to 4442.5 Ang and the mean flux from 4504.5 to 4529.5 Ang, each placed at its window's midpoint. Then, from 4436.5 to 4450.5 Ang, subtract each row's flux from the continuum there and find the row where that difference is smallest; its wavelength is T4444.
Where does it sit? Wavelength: 4438 Ang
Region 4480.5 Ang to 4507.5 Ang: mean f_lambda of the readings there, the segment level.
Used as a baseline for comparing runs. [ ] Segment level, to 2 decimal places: 8.37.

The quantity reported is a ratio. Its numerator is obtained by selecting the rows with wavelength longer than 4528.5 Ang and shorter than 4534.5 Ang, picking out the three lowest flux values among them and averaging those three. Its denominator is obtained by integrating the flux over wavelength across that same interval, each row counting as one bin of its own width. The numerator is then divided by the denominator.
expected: 0.155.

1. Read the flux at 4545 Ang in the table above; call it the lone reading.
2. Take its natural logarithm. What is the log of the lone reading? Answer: 2.08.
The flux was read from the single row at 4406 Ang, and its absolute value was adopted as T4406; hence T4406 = 8.72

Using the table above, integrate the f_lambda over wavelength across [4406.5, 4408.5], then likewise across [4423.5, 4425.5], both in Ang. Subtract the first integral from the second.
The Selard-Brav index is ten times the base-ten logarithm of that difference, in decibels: -9.6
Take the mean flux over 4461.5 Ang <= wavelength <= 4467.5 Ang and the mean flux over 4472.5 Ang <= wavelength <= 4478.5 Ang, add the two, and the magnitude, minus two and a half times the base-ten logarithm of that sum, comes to -3.12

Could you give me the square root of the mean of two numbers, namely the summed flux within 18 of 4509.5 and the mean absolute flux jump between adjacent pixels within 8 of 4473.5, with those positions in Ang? 12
